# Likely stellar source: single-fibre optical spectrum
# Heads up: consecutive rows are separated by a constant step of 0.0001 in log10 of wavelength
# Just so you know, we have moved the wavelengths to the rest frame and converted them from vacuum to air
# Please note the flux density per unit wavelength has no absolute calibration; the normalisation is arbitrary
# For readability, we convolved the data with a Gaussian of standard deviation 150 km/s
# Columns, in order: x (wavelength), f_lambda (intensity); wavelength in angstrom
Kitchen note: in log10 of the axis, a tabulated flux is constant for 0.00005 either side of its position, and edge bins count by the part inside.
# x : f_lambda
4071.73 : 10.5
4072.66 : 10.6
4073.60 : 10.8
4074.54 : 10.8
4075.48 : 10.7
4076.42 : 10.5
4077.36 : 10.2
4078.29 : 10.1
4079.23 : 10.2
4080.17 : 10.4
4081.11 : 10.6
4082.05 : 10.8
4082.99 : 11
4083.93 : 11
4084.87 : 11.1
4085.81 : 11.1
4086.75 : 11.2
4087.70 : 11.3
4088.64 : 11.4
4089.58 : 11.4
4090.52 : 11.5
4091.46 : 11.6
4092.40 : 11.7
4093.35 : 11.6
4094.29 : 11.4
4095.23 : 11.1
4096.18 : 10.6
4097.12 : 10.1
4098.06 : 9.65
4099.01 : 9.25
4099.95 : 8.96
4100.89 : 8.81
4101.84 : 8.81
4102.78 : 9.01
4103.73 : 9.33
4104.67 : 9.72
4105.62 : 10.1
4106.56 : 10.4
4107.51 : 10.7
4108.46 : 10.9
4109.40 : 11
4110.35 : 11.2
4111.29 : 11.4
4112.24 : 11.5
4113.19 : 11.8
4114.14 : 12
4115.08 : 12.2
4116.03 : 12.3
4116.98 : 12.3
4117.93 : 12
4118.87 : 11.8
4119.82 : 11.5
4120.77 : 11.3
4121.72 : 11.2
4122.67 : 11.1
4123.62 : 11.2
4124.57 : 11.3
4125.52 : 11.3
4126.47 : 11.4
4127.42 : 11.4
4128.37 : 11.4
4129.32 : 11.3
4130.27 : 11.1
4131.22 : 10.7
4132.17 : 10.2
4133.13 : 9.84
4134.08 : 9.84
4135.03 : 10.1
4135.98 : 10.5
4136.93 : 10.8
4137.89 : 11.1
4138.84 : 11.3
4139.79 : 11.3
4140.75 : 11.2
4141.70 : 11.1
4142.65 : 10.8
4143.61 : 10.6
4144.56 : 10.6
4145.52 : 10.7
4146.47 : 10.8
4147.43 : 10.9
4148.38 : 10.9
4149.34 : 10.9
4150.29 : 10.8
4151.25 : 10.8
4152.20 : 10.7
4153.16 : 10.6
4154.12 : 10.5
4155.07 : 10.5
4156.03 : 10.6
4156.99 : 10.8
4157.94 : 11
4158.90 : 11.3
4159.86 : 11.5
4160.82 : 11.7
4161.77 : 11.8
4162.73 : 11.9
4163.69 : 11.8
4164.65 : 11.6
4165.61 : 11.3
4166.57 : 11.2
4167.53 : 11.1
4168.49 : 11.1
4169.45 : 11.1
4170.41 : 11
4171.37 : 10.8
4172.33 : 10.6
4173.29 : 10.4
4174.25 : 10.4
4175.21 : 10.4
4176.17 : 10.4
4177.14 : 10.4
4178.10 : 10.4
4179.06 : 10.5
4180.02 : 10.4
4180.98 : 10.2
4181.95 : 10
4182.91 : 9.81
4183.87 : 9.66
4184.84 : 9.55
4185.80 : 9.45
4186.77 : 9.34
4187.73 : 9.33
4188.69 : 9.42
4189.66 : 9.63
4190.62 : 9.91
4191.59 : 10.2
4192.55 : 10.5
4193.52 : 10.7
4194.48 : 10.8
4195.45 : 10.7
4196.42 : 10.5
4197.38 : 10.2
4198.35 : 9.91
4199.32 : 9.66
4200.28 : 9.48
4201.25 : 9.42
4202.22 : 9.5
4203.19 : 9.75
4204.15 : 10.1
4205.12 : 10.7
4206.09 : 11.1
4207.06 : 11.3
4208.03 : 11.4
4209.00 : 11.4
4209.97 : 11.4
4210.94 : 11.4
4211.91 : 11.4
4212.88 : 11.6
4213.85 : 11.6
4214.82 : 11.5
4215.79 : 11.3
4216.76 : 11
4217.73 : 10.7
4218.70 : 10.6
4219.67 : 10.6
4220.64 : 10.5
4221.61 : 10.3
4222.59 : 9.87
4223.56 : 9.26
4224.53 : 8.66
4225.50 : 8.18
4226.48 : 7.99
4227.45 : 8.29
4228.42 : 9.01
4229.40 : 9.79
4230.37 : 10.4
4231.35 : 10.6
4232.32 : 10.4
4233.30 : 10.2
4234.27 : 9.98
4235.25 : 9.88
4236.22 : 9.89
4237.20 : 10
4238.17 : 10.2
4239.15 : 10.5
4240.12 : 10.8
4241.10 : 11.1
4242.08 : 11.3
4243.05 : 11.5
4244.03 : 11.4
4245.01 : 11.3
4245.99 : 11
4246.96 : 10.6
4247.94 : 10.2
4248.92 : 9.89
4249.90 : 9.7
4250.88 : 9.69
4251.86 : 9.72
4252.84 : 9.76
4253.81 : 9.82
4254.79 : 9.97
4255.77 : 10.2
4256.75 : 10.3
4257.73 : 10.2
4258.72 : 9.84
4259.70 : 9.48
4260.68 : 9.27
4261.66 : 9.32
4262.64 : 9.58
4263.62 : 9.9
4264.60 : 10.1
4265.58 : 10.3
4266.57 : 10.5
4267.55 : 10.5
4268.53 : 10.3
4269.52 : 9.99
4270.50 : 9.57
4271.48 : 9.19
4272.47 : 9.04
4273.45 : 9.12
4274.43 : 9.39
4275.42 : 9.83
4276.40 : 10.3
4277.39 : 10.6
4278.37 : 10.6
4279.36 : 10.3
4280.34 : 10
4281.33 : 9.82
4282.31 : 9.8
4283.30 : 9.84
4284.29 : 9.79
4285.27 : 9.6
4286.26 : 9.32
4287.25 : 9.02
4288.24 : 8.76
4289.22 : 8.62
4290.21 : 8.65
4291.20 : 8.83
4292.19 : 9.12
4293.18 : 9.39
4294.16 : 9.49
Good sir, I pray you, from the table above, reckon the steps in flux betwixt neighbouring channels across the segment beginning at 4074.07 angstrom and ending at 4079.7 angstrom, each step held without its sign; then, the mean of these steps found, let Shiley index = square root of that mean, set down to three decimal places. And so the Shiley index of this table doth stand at 0.400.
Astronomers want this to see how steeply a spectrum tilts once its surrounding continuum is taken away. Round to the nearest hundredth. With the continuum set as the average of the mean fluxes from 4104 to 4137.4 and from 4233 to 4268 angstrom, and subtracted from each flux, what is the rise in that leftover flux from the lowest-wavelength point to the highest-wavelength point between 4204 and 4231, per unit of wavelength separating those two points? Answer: 0.01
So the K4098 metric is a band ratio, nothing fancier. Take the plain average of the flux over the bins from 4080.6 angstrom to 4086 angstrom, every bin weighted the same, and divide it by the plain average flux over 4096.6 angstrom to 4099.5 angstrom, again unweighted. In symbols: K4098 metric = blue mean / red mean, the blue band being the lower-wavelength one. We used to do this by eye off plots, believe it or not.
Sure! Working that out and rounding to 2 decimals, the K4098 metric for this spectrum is 1.13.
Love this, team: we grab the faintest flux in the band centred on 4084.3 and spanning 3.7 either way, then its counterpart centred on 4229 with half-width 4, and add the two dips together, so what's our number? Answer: 18.6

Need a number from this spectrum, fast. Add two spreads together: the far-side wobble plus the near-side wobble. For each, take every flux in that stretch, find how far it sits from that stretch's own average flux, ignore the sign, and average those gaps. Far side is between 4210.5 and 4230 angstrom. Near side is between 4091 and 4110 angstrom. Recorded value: 1.9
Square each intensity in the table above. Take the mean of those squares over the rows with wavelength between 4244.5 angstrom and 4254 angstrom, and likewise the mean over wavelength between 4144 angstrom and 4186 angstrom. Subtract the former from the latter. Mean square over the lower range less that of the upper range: 12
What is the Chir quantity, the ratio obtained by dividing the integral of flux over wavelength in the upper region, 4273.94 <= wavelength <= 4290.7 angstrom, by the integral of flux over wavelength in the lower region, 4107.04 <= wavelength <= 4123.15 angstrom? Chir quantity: 0.87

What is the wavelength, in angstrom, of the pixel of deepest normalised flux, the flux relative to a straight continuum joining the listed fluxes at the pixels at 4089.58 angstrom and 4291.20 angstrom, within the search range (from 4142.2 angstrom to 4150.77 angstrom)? 4143.61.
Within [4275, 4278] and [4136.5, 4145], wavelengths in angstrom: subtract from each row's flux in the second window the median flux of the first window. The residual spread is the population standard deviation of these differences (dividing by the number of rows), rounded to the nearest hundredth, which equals 0.27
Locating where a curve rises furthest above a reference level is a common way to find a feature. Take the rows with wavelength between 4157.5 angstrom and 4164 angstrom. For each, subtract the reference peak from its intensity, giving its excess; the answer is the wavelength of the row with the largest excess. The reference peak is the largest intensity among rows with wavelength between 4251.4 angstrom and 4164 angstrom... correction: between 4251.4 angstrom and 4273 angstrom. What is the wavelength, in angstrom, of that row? 4162.73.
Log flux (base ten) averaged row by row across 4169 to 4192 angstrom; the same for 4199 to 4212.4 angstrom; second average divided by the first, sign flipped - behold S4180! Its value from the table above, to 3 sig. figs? -1.02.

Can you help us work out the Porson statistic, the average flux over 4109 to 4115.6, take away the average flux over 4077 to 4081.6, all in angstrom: 1.3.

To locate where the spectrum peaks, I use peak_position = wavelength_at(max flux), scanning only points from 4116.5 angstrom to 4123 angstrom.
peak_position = 4116.98 angstrom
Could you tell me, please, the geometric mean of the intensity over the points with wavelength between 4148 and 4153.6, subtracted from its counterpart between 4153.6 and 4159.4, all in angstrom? 0.0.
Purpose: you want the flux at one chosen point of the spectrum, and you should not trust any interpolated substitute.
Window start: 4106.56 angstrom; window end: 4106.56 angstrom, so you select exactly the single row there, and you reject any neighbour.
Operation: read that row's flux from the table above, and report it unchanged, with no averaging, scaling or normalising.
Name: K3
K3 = 10.4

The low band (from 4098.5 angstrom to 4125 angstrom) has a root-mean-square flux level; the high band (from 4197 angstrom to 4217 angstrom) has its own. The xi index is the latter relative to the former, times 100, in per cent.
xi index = 99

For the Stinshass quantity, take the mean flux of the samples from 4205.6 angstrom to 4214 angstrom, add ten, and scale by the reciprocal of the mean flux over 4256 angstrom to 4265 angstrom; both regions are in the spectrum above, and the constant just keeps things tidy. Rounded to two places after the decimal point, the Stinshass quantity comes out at 2.19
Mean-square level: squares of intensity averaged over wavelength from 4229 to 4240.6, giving 105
